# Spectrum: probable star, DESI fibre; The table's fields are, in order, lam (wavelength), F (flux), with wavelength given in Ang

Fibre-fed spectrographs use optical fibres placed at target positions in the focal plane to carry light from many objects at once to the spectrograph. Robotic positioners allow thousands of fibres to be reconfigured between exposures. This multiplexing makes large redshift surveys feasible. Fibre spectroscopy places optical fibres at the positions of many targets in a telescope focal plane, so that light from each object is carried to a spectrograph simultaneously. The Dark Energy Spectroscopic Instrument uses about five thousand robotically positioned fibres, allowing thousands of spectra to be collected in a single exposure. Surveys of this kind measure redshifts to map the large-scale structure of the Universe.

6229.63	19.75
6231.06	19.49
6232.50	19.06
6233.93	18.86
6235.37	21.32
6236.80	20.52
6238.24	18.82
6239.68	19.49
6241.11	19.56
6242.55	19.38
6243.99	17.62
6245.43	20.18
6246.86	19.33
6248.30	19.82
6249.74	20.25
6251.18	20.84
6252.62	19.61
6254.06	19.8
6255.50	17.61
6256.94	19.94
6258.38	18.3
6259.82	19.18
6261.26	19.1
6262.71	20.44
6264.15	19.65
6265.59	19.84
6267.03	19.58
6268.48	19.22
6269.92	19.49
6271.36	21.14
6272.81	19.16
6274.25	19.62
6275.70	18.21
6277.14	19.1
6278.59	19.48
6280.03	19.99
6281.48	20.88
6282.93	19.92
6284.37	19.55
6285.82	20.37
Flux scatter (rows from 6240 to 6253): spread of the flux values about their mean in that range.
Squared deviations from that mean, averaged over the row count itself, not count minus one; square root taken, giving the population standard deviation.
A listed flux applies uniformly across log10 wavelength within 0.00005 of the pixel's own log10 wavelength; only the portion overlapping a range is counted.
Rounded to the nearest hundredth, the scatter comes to 0.84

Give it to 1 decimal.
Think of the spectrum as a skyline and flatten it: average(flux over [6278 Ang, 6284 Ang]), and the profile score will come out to 20.1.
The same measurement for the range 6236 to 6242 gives 19.6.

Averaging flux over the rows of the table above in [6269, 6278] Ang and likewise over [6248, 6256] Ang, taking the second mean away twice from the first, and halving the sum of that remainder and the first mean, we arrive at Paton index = -0.2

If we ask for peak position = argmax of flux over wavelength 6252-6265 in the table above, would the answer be 6262.71 Ang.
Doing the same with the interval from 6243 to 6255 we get 6251.18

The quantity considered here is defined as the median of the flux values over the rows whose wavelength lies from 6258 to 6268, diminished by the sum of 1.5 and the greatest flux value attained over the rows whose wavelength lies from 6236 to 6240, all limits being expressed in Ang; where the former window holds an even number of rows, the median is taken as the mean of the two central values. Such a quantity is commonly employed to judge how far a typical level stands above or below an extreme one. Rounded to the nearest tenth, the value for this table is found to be -2.4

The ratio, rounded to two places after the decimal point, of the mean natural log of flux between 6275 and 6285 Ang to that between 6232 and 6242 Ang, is 1.00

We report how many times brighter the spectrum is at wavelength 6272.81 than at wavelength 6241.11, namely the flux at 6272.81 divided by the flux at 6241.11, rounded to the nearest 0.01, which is 0.98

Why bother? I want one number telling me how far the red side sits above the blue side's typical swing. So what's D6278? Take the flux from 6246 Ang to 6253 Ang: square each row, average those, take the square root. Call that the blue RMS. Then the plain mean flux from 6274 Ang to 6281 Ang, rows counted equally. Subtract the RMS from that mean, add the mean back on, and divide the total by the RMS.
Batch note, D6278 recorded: 0.93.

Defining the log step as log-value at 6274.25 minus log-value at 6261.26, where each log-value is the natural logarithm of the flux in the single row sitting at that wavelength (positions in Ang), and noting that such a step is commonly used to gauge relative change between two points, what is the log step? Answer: 0.03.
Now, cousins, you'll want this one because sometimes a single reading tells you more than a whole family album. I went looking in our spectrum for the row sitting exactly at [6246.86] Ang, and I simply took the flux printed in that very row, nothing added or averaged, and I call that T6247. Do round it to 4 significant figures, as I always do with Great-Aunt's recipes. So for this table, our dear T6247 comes 19.33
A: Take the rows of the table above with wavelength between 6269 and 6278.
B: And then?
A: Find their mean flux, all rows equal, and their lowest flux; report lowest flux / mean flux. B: 0.94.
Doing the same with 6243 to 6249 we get 0.92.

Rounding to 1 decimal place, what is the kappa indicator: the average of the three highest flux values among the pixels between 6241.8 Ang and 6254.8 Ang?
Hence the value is 20.4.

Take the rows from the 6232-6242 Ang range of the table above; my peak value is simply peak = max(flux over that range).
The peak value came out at 21.32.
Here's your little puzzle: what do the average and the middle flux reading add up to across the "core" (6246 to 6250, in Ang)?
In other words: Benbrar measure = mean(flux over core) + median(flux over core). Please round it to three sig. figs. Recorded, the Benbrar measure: 39.6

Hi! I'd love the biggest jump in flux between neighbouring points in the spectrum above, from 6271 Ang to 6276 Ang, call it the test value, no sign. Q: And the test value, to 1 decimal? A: 2.0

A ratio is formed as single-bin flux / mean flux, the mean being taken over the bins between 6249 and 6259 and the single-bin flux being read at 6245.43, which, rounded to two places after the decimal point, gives 1.04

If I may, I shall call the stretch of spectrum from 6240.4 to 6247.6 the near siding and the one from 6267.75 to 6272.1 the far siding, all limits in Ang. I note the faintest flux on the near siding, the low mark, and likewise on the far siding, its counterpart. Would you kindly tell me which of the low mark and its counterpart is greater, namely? 19.2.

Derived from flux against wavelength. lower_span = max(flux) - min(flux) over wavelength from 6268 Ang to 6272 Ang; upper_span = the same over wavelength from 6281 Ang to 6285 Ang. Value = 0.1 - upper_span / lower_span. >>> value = -0.59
